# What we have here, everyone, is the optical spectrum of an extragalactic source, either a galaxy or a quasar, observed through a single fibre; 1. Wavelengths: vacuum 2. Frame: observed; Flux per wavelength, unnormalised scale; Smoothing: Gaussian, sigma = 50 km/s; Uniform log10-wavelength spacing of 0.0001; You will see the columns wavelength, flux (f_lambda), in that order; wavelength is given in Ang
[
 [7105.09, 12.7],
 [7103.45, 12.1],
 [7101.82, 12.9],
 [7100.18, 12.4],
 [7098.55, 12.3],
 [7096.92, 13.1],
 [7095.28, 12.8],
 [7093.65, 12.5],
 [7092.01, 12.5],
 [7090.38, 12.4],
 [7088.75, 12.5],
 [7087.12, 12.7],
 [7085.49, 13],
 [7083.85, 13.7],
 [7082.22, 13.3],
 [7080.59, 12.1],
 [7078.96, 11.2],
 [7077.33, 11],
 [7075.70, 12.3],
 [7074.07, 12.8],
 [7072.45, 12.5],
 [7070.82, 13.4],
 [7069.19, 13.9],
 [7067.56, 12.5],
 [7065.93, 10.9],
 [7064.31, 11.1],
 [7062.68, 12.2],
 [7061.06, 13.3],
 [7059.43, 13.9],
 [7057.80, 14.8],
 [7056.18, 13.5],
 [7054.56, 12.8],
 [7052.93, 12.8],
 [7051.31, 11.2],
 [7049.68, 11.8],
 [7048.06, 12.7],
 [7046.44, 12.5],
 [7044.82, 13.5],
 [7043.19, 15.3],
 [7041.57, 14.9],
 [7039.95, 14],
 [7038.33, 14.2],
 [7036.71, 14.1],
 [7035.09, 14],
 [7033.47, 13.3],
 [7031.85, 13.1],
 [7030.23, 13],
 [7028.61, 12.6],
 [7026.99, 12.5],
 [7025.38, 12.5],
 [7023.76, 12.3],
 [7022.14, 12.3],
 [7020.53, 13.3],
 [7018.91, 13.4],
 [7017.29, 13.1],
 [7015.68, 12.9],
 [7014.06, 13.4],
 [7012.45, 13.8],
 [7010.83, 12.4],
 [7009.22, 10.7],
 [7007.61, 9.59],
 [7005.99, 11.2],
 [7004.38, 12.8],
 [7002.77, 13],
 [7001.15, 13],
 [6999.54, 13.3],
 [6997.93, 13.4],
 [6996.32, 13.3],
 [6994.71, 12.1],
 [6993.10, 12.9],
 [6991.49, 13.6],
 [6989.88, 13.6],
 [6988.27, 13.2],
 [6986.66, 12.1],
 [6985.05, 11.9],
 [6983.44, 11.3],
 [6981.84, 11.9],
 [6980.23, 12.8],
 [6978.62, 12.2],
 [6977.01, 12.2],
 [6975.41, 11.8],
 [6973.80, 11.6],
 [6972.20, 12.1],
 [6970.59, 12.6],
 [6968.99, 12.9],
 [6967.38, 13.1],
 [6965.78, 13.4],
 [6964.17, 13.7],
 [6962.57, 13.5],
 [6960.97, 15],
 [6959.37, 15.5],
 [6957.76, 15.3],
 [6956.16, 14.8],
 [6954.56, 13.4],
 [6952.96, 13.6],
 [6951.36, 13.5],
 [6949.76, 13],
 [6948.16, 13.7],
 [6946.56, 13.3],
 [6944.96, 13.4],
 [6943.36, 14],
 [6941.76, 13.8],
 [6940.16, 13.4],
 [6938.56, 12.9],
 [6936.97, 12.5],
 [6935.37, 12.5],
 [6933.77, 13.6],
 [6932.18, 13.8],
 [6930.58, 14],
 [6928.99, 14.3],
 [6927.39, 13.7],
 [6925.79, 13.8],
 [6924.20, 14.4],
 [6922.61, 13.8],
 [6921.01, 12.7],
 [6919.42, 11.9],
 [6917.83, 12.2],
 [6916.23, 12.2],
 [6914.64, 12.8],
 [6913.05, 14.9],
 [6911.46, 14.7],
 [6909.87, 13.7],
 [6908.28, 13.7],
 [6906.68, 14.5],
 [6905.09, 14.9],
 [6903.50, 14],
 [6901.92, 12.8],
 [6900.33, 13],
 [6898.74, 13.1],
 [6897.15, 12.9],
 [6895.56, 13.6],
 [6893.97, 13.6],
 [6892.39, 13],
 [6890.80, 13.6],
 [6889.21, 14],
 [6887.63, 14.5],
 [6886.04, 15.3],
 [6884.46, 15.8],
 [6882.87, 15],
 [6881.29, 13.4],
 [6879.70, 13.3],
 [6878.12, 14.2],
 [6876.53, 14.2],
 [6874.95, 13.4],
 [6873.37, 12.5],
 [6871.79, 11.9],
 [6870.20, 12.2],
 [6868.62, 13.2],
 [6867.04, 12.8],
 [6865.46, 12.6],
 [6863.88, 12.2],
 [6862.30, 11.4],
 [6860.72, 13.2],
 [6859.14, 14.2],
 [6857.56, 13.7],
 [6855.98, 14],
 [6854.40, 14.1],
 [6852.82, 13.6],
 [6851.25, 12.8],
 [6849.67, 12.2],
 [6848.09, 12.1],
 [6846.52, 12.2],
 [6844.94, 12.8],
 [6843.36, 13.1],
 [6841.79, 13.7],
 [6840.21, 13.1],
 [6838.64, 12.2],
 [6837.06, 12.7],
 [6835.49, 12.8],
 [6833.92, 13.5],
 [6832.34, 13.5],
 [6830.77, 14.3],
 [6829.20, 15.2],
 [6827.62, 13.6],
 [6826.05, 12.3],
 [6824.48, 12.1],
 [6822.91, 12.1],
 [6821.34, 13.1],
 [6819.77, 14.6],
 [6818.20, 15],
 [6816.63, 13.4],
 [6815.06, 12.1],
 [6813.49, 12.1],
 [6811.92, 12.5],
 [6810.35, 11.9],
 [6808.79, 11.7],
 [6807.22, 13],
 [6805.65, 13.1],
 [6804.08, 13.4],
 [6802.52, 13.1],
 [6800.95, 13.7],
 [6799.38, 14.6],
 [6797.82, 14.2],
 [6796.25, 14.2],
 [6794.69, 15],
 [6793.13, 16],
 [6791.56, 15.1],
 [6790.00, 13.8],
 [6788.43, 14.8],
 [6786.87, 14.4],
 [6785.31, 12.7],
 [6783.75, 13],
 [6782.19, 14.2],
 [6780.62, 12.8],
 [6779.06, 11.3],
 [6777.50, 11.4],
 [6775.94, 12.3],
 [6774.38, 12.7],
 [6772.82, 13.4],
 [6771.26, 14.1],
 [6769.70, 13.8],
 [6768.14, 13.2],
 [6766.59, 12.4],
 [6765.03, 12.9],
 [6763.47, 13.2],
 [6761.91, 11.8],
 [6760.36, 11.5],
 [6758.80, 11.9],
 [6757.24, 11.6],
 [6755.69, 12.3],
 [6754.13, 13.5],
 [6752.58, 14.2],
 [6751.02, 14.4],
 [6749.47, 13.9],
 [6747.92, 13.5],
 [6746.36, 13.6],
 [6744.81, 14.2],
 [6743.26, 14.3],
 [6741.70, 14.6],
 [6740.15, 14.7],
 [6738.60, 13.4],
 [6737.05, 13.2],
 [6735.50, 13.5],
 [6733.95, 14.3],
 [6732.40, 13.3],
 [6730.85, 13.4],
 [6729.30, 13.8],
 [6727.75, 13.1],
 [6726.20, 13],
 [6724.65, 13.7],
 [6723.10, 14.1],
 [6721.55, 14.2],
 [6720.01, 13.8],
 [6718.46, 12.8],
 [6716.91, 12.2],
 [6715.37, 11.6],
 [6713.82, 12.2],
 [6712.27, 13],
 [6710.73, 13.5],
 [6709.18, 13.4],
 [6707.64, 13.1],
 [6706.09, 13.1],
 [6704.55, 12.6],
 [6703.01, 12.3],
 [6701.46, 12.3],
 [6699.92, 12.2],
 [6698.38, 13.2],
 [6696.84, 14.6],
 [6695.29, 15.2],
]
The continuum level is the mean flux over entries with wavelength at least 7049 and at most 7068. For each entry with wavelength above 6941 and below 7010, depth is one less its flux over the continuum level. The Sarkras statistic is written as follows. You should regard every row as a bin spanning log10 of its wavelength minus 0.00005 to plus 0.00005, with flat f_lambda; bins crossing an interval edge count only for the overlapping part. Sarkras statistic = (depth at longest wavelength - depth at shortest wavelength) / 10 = 0.025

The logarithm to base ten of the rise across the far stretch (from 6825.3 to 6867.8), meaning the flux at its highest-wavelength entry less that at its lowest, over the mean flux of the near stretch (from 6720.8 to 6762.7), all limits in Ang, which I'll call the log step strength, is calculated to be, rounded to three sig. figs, -1.43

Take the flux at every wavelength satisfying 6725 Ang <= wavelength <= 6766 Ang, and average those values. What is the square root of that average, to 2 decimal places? 3.65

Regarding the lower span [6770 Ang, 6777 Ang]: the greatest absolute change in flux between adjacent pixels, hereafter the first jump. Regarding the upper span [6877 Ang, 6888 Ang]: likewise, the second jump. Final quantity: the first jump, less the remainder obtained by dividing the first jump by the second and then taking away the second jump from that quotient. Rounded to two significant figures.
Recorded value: 1.9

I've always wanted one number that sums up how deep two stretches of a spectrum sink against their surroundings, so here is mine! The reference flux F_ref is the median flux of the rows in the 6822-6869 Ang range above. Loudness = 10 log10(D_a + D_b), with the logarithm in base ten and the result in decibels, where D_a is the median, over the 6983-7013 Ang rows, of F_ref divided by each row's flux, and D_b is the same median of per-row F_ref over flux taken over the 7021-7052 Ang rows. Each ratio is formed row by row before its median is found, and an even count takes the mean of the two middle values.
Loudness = 3.01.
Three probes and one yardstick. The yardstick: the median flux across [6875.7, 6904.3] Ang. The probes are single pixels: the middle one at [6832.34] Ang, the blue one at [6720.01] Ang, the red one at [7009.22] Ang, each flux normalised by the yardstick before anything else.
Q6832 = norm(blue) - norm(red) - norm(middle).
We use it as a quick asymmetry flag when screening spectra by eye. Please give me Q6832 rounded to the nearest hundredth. -0.76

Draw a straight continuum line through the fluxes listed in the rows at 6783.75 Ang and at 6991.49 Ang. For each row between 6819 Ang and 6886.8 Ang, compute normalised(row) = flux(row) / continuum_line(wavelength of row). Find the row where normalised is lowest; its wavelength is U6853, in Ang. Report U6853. 6862.30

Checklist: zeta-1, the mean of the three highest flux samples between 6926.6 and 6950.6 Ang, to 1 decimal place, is 14.1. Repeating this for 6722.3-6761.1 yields 14.6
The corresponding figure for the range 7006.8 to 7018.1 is 13.4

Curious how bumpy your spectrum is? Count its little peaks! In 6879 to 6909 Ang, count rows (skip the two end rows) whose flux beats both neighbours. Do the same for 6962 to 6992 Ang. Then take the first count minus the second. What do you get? 1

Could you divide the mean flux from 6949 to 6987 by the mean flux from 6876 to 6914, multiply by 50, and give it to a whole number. 47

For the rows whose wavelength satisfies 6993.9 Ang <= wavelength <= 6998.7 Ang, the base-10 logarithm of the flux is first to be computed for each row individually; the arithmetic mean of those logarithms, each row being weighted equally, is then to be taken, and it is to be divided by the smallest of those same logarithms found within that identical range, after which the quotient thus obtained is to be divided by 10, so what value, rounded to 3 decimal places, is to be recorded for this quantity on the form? 0.103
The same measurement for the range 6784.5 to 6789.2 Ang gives 0.104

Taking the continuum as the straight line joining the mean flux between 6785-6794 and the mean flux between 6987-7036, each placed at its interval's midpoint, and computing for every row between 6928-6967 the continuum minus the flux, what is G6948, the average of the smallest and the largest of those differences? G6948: -0.7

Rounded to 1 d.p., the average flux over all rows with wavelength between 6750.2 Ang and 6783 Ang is 12.8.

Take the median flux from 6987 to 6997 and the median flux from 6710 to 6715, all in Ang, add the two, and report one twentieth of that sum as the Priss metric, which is 1.31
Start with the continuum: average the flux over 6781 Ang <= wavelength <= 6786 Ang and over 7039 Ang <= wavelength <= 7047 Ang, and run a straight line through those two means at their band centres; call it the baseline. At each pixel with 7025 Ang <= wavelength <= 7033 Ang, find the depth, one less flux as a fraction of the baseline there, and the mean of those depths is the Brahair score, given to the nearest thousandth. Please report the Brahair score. 0.090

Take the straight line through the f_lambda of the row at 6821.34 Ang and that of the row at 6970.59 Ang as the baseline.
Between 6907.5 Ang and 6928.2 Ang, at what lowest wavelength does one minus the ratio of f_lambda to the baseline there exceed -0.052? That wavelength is 6914.64 Ang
